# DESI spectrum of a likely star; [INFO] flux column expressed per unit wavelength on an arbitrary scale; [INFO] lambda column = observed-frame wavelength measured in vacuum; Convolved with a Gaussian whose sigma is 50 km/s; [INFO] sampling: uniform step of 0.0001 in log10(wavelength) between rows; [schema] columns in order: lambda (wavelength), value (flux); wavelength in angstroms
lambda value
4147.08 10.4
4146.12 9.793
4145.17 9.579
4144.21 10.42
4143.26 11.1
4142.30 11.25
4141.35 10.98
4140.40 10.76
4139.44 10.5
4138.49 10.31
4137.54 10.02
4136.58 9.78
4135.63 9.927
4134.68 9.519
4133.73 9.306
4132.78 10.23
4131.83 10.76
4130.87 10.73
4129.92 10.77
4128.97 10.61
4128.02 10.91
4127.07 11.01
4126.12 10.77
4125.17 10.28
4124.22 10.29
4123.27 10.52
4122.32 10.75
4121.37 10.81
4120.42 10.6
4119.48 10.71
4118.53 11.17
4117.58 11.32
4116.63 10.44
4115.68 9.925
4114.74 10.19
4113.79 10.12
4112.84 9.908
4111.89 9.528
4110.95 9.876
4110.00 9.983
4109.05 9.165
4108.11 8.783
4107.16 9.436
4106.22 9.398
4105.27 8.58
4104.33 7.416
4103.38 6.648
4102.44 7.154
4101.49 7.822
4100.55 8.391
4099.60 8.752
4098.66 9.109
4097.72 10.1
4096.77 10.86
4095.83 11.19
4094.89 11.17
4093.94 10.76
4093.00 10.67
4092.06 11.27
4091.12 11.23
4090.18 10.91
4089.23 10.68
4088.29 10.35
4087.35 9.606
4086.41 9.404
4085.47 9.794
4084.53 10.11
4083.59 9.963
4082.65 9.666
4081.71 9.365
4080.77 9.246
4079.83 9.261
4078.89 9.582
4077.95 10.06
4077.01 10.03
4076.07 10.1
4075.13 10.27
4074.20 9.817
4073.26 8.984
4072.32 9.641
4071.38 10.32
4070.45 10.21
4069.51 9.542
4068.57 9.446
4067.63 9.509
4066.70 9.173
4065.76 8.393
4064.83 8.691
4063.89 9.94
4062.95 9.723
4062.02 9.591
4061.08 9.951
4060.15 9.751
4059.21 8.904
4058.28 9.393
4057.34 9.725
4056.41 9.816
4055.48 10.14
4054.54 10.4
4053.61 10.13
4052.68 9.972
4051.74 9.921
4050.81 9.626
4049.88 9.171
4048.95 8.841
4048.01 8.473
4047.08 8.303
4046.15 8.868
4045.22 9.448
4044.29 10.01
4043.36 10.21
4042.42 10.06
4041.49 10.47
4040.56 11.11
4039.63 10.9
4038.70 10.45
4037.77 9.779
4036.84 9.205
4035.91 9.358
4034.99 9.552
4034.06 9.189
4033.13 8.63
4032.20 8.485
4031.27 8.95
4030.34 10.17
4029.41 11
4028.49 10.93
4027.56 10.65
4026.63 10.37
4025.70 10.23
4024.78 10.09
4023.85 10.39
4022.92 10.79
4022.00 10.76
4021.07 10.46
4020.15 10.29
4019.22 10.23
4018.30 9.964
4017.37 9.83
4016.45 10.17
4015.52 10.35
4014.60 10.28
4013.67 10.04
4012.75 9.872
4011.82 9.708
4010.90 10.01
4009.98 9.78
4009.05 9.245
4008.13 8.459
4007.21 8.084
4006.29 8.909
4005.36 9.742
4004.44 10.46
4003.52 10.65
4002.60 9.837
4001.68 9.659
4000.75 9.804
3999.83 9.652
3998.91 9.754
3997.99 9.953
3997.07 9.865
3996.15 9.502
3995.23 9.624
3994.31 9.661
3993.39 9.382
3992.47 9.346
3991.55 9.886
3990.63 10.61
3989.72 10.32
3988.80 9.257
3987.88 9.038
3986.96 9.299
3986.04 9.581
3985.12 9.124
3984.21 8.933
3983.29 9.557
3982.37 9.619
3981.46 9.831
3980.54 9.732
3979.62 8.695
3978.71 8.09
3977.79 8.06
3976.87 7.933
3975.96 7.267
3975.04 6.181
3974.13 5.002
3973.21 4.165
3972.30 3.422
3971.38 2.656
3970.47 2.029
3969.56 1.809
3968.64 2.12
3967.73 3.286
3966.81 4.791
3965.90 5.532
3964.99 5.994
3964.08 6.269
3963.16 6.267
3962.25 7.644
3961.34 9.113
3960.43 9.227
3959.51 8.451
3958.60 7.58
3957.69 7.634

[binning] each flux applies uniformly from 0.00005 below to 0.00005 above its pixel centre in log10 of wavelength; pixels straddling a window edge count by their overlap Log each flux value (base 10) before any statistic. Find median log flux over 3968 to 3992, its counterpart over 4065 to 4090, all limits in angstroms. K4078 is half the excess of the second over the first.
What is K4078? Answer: 0.020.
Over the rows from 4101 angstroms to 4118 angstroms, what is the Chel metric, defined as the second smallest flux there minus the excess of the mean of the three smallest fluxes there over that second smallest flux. 7.2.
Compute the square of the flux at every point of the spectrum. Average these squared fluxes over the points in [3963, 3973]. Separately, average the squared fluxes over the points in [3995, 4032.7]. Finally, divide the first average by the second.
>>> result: 0.19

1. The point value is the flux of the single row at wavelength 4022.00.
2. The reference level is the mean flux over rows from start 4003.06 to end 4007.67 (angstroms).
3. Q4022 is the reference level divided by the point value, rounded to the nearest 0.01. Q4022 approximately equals 0.89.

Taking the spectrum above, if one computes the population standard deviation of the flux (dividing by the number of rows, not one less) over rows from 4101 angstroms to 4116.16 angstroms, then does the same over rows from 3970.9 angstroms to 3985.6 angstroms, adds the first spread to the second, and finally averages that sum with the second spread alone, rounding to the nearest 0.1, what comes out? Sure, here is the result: 2.9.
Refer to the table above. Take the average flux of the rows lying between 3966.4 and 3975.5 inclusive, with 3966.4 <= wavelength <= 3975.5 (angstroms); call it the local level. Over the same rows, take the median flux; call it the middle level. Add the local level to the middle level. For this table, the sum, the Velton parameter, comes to 6.9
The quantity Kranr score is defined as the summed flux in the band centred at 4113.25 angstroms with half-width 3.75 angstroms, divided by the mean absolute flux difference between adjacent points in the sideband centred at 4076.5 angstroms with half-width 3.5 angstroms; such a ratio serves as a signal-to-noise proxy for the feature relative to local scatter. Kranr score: 238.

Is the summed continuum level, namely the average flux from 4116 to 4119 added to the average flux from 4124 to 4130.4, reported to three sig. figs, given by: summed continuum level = 21.6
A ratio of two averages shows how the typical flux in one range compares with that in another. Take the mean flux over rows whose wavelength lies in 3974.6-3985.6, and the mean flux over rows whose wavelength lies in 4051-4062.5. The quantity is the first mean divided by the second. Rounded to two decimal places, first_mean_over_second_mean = 0.88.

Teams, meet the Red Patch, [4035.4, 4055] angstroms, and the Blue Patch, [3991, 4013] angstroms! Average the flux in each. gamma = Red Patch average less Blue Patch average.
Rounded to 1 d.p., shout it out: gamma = 0.1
